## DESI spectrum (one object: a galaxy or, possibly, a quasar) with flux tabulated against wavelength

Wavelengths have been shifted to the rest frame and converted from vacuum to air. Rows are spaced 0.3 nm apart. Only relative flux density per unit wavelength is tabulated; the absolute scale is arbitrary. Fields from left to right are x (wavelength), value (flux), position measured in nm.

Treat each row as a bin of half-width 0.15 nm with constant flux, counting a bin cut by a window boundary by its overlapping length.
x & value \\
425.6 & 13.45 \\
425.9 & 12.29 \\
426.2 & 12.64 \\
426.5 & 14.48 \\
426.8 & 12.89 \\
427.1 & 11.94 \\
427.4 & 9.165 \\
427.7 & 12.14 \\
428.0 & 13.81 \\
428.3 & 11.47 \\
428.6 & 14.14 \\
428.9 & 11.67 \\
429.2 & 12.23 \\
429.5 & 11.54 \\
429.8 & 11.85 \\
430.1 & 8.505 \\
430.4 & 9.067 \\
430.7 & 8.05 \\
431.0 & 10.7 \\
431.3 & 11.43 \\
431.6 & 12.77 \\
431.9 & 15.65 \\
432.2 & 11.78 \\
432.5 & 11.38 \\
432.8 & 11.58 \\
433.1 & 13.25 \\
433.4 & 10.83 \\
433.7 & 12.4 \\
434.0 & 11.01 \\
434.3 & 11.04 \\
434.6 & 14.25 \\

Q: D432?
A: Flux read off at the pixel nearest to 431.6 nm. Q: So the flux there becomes 12.77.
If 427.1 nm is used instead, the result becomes 11.94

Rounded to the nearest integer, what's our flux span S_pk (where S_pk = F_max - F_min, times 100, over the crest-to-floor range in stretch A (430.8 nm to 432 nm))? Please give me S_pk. 495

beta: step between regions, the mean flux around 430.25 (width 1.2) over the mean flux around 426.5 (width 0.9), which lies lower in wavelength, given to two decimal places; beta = 0.70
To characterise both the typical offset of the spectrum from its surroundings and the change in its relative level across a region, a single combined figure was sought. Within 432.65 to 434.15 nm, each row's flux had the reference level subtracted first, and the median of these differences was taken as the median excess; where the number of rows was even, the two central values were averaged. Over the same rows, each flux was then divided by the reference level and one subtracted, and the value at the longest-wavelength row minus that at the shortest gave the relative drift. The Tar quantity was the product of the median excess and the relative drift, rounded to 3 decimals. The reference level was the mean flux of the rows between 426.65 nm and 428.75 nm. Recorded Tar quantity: 0.030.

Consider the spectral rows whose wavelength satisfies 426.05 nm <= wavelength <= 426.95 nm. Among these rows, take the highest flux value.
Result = 14.48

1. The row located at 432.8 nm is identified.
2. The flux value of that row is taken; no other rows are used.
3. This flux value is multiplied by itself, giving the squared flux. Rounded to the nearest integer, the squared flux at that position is 134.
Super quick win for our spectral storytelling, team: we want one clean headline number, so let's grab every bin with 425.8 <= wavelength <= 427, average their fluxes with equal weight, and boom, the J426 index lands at 13.1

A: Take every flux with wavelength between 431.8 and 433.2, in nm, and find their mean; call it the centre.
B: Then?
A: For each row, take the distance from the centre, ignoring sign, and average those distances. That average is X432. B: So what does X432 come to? 1.4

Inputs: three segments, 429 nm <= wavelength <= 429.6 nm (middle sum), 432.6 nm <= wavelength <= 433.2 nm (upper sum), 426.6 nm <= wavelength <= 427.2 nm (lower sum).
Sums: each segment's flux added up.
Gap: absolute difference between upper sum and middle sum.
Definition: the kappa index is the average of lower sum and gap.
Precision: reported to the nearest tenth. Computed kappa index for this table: 12.9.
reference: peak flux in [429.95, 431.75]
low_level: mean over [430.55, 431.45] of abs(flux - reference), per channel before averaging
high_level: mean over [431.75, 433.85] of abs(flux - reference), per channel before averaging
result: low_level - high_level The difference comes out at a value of 1.4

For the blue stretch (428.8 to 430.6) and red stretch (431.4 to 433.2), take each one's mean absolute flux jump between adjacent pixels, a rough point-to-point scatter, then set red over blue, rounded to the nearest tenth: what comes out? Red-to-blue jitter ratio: 1.6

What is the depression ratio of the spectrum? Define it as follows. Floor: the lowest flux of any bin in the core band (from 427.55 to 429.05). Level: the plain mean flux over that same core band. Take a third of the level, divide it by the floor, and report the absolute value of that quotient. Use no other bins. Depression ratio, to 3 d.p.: 0.368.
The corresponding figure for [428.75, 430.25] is 0.437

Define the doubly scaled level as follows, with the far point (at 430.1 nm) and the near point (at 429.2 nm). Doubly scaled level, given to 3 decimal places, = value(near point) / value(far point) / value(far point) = 0.169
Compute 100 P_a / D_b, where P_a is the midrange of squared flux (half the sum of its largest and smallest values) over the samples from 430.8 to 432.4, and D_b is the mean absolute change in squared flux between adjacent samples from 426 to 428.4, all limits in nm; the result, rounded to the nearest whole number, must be 368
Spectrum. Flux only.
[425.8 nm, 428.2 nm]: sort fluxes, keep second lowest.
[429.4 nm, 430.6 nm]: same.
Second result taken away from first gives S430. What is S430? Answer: 2.87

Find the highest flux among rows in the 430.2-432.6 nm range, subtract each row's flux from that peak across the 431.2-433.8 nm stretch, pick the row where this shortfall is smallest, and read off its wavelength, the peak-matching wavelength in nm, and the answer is 431.9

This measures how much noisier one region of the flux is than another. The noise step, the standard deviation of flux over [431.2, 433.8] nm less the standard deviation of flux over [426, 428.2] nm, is -0.2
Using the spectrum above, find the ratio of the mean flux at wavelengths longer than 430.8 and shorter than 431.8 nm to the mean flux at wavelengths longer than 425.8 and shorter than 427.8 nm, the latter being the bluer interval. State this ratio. 0.95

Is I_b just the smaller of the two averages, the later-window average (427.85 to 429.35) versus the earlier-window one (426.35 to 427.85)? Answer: 12.1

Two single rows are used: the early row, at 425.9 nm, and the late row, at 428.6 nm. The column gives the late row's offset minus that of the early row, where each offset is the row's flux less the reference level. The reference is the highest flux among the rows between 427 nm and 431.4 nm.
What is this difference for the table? 2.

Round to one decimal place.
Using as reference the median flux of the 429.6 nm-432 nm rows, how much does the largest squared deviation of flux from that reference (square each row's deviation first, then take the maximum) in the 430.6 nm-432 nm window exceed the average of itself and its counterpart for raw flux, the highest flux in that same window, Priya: 2.7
